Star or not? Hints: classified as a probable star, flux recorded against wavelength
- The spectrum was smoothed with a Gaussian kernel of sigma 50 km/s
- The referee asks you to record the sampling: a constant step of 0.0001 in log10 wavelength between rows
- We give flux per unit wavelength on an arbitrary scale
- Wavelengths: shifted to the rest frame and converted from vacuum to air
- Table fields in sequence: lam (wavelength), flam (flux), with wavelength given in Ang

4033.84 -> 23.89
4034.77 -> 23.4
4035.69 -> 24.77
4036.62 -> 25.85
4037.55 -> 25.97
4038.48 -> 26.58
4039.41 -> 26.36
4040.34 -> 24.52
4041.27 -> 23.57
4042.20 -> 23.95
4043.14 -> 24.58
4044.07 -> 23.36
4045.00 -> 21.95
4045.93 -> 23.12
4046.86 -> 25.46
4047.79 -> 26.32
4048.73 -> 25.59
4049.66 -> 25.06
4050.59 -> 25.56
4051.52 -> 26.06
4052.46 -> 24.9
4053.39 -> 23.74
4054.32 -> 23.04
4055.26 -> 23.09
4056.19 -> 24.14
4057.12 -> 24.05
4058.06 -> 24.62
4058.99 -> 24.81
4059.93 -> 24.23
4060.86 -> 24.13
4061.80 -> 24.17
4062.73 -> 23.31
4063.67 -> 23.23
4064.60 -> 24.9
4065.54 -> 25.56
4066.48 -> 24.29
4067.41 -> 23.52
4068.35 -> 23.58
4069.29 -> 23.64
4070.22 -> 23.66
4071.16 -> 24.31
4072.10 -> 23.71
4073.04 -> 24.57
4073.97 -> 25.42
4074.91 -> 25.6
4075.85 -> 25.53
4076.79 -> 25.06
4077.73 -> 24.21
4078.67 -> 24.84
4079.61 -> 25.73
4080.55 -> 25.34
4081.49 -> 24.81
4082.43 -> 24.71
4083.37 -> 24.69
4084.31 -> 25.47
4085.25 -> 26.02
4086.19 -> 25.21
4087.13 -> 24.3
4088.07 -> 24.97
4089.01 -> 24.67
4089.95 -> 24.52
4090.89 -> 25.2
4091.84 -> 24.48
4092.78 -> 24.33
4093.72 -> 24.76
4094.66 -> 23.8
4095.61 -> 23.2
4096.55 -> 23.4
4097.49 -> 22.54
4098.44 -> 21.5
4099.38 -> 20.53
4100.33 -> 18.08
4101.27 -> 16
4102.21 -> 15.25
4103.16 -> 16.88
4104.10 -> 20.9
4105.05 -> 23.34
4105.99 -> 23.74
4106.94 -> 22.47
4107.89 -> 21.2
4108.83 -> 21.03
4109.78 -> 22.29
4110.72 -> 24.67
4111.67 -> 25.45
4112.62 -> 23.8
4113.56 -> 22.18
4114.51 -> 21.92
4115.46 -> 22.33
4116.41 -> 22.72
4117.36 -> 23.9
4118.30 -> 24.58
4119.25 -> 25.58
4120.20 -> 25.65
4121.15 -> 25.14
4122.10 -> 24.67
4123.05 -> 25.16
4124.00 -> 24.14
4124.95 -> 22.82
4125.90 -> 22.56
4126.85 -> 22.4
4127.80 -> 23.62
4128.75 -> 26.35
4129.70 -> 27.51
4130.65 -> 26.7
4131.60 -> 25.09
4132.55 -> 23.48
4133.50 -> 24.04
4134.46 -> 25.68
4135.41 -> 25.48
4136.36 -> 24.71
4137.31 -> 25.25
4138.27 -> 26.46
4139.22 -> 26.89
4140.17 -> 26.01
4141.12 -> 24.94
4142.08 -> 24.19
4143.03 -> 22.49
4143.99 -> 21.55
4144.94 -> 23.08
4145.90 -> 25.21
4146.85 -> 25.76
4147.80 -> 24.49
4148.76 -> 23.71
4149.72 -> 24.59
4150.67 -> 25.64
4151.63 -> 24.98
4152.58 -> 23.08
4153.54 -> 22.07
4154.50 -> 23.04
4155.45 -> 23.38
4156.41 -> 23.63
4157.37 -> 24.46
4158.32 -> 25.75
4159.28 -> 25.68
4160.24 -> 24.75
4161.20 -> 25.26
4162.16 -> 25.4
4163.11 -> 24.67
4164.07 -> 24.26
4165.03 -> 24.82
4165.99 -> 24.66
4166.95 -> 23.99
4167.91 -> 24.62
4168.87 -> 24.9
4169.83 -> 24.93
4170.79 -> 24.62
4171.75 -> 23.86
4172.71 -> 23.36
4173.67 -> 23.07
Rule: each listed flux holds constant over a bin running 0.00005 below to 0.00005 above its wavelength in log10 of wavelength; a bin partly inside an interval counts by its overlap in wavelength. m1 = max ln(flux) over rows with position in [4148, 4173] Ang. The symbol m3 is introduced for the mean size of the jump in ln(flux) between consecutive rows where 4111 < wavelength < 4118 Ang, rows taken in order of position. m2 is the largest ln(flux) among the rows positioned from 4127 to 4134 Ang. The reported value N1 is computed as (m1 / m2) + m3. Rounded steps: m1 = 3.25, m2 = 3.31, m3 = 0.039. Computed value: 1.02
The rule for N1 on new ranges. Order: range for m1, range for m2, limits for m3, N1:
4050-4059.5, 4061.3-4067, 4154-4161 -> 1.03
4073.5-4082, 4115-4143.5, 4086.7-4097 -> 1.00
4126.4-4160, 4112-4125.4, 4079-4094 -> 1.04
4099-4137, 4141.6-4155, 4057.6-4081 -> 1.04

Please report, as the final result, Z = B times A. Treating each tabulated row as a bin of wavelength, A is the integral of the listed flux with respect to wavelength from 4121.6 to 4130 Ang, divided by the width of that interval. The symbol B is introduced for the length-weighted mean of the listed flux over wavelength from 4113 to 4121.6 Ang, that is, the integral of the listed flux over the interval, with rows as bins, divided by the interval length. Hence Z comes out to 578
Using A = 24.3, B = 23.8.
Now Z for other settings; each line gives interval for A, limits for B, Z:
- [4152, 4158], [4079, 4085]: 588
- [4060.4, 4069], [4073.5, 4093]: 602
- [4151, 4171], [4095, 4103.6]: 483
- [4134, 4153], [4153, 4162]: 599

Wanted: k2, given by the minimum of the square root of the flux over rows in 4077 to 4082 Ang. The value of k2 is 4.92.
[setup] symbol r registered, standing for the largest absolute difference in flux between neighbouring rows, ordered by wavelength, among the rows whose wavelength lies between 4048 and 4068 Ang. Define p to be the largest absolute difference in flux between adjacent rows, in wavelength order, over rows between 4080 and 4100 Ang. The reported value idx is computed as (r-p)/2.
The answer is 0.3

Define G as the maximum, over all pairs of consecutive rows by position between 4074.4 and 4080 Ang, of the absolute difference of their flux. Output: 0.89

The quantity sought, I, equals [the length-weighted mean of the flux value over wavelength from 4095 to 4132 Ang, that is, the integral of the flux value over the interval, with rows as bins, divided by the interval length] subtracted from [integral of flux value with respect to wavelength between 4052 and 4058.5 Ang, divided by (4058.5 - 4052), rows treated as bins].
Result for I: 1.1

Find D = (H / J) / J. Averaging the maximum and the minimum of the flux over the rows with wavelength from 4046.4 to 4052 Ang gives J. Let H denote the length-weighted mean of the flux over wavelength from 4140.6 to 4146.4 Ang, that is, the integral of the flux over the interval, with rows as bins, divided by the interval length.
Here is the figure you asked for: 0.0358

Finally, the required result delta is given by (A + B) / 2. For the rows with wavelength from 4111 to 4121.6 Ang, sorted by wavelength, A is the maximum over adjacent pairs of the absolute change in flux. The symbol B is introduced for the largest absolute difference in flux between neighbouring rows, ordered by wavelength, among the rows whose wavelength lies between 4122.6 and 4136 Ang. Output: 2.19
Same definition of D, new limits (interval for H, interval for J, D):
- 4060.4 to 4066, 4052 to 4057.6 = 0.0421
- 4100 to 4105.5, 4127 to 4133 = 0.0283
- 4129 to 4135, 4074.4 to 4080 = 0.0408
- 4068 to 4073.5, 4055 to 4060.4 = 0.0417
